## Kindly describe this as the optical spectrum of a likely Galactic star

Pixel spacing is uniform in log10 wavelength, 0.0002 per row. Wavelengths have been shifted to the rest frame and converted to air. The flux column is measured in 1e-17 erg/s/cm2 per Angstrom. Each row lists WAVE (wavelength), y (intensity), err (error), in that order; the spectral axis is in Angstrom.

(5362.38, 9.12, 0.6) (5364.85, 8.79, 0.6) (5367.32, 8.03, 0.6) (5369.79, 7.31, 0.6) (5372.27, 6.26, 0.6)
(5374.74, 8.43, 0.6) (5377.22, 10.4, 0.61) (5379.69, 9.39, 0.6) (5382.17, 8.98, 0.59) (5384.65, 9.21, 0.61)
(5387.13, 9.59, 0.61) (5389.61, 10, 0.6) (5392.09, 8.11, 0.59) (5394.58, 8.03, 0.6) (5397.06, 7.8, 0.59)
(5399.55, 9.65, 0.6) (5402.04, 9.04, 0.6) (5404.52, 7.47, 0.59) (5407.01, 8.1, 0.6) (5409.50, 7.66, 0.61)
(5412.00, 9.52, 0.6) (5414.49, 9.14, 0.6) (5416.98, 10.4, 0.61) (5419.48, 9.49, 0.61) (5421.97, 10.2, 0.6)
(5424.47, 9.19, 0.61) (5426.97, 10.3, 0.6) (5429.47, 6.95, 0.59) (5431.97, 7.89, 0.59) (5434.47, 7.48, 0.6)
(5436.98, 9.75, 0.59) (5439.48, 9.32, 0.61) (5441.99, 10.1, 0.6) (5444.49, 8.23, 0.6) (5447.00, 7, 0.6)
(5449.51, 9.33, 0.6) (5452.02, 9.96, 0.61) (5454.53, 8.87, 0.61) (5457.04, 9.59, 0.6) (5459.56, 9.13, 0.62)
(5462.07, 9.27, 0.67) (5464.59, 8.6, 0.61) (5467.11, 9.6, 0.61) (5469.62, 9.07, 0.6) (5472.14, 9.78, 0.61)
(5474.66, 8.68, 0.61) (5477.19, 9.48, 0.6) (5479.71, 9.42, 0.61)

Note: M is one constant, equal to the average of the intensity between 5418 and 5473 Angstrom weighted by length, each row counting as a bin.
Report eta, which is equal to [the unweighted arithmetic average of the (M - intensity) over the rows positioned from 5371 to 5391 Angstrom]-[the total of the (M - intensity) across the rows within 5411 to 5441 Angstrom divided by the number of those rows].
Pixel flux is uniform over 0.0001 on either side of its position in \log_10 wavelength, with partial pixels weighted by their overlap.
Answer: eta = 0.10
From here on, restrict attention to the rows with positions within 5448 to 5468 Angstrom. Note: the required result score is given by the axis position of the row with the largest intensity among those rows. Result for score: 5452.02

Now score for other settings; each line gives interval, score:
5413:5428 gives 5416.98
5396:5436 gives 5416.98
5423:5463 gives 5426.97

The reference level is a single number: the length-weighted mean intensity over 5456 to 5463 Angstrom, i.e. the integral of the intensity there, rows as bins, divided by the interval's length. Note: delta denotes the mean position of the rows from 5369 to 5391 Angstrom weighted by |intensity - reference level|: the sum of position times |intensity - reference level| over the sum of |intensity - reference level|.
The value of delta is 5375.0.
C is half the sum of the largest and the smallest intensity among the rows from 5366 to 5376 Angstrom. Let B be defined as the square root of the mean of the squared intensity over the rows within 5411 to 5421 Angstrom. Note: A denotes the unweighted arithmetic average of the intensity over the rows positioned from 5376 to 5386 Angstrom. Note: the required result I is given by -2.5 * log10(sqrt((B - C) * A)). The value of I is -1.67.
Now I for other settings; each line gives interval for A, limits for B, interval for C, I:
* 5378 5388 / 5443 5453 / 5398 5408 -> -0.16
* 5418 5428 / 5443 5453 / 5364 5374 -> -1.33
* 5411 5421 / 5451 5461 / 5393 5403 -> -1.01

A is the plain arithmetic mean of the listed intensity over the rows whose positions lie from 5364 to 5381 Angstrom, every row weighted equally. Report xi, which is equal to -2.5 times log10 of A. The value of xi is -2.31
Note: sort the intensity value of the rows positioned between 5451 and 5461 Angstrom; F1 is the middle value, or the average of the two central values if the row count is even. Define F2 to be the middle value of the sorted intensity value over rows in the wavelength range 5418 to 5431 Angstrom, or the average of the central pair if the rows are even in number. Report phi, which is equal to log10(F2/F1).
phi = 0.01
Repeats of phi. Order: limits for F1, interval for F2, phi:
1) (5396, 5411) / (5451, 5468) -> 0.07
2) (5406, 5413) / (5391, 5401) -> 0.00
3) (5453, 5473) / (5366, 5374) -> -0.10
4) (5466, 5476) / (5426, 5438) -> -0.07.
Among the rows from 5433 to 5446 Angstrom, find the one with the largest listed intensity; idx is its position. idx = 5441.99 Angstrom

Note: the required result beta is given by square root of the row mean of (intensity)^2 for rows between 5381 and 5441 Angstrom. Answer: 8.9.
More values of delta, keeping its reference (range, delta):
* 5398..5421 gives 5408.6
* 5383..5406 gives 5396.8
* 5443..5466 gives 5450.9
